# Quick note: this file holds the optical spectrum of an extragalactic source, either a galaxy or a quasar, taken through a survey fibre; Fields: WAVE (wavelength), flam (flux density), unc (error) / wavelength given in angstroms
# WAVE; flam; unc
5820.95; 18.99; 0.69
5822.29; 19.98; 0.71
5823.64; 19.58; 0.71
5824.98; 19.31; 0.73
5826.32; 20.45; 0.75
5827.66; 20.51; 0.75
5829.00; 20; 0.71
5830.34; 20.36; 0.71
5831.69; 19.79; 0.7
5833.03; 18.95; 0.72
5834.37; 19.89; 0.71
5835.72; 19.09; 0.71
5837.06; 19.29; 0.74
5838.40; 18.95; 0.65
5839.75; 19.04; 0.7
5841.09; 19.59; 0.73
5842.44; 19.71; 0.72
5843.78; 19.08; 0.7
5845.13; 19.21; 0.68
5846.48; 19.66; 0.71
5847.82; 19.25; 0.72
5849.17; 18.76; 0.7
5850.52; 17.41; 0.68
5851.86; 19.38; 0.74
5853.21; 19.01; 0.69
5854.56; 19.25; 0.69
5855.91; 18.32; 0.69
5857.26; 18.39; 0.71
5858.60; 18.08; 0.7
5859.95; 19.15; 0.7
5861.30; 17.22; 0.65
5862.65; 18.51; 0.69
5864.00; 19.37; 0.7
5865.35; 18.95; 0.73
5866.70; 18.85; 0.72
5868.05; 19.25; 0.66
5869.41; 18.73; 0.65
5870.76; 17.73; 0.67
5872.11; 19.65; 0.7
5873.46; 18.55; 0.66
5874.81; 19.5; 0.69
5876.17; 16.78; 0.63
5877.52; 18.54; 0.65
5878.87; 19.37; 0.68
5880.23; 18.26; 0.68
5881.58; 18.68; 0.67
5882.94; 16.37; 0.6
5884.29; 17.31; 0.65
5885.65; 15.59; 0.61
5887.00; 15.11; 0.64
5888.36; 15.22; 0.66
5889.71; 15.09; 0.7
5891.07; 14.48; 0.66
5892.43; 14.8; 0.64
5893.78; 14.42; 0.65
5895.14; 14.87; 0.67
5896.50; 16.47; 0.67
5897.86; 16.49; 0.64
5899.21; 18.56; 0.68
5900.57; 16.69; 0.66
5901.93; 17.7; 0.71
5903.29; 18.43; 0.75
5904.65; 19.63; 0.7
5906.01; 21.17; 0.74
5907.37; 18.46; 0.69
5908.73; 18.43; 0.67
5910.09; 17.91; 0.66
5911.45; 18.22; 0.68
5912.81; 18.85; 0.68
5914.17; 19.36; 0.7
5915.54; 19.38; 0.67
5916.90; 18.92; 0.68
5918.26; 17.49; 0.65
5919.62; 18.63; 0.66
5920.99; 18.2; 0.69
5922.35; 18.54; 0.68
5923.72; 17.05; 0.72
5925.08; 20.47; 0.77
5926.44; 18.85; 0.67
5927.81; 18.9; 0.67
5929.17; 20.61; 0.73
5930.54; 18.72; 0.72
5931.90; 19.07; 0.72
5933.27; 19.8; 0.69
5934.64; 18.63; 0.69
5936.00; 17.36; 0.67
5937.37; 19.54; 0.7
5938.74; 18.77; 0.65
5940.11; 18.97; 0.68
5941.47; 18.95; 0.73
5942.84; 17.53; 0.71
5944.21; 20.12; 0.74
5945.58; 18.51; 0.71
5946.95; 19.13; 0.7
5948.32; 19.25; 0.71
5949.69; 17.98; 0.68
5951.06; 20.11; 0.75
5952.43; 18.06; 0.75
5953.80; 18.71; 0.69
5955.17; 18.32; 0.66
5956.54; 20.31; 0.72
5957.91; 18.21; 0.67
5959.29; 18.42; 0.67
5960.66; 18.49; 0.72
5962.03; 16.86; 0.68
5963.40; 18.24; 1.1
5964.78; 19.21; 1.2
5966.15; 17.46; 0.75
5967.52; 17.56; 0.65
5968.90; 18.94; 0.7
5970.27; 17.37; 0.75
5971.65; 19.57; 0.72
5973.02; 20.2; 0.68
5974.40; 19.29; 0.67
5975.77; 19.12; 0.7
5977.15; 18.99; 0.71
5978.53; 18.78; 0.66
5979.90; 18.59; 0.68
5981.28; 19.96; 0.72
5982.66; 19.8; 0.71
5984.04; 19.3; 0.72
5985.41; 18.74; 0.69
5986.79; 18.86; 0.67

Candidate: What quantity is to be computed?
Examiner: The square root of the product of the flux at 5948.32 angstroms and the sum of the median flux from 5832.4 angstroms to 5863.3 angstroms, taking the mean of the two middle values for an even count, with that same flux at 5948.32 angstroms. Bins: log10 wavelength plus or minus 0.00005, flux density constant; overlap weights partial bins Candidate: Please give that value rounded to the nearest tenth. 27.2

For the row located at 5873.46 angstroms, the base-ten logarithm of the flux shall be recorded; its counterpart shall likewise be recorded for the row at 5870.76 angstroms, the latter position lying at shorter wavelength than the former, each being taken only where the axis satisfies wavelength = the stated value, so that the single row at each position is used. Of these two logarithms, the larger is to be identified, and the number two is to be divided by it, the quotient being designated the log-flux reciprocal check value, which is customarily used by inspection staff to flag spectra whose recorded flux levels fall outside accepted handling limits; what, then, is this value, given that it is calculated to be 1.58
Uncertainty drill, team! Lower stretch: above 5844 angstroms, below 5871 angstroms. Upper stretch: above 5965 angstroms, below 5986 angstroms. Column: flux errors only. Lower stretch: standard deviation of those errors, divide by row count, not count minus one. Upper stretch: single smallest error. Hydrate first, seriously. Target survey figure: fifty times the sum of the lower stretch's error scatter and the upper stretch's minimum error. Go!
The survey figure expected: 33.7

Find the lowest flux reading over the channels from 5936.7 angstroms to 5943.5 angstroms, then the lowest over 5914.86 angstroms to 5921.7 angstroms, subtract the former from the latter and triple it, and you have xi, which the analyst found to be 0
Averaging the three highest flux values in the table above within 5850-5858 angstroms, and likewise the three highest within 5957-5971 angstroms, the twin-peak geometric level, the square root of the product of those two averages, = 19.0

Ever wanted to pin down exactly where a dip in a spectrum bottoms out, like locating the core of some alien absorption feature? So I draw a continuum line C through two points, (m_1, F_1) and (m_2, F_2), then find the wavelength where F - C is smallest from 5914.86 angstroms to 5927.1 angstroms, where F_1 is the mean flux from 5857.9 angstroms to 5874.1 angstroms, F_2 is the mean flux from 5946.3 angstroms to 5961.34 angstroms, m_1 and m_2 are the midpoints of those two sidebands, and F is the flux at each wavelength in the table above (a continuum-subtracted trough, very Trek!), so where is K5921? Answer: 5923.72 angstroms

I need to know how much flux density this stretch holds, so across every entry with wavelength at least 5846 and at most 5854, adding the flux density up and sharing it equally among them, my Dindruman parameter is 18.9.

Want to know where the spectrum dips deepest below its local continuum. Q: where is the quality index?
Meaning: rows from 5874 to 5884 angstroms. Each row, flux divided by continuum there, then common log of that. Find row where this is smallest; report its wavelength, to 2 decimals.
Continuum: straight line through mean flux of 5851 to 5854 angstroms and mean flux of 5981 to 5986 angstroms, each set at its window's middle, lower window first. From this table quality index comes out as 5882.94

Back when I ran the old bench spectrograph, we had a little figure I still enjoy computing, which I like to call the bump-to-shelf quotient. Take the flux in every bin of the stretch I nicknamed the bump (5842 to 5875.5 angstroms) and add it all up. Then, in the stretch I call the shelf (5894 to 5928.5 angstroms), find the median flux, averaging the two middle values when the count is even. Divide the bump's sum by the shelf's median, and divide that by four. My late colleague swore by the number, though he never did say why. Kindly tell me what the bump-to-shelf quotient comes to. 6.4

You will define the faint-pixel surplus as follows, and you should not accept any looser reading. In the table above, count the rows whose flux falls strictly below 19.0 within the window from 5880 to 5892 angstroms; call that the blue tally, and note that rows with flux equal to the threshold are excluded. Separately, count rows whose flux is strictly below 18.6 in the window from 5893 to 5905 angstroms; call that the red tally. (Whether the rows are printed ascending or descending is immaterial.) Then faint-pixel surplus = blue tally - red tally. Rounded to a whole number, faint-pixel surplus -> 1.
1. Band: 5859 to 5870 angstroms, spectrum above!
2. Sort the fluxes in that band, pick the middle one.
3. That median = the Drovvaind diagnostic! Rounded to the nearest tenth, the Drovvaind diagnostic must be 18.9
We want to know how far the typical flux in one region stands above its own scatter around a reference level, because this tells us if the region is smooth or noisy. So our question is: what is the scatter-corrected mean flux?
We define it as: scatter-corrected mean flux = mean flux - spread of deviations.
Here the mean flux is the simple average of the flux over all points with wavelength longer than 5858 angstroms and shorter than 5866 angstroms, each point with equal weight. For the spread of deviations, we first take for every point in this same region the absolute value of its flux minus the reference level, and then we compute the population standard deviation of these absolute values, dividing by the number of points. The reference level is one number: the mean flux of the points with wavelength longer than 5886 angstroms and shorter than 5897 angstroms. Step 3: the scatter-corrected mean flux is 17.8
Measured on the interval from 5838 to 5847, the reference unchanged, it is 19.0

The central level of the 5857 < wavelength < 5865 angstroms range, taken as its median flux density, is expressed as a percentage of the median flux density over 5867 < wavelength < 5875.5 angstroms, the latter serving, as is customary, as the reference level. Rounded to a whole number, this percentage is 97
